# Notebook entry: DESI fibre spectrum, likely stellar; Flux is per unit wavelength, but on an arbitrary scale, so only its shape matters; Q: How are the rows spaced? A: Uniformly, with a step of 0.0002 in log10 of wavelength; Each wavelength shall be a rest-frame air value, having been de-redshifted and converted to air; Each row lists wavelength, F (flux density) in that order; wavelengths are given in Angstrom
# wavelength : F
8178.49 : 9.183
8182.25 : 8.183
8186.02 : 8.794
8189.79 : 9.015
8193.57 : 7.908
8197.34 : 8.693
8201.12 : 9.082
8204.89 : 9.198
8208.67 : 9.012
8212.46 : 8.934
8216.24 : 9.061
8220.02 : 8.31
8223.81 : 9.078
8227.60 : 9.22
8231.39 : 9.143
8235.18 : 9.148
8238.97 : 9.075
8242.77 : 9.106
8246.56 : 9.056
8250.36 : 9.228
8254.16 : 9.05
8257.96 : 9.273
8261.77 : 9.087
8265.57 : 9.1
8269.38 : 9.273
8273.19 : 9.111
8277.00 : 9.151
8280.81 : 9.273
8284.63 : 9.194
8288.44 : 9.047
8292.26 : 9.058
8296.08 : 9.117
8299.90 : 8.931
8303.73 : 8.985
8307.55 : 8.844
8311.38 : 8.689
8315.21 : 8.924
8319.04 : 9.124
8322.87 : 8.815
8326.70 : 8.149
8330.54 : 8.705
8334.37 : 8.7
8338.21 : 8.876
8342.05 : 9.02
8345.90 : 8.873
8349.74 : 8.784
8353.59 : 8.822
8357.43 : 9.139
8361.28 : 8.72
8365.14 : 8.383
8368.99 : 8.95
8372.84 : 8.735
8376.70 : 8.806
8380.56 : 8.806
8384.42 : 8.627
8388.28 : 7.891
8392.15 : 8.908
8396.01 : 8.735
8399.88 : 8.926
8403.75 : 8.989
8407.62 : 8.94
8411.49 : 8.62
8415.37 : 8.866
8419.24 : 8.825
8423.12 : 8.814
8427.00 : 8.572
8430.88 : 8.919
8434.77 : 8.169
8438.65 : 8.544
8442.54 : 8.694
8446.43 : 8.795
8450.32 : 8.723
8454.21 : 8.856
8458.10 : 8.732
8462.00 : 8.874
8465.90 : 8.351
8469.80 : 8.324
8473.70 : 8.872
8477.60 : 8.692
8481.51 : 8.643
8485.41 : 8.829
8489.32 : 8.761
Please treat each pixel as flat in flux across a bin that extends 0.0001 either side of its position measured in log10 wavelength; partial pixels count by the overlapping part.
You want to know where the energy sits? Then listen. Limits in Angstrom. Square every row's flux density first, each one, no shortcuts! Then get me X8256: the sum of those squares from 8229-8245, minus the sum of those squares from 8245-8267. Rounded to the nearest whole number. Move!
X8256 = -168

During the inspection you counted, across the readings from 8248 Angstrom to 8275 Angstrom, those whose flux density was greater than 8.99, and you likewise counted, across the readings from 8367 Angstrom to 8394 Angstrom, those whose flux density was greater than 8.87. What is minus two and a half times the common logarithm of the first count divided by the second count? -1.4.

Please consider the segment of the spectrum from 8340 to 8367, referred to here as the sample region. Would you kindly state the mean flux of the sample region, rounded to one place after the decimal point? 8.8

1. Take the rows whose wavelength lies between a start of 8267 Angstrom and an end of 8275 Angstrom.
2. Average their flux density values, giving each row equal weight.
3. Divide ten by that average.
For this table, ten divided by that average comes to 1.09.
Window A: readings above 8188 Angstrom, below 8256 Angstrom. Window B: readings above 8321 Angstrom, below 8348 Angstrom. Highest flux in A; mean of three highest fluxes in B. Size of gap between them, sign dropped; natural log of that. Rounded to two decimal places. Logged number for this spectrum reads -1.19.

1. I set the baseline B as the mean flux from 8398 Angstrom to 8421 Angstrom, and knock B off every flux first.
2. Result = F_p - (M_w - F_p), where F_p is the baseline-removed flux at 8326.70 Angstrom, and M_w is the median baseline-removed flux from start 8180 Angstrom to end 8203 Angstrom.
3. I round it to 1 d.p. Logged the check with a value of -1.3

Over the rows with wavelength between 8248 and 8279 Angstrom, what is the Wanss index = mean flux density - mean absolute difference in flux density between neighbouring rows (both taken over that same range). 9.0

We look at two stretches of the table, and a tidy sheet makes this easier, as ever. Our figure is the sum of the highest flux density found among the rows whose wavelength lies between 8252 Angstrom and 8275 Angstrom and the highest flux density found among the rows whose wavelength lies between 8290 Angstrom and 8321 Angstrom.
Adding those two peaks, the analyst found 18.4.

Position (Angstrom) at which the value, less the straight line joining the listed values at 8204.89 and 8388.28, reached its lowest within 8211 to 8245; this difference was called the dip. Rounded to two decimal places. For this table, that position 8220.02 Angstrom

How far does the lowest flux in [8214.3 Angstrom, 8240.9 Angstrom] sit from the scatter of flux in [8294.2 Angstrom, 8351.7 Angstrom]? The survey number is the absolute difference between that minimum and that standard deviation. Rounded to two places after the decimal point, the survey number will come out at 8.08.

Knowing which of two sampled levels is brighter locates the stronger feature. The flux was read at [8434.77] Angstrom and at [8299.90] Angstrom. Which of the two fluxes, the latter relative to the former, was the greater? 8.93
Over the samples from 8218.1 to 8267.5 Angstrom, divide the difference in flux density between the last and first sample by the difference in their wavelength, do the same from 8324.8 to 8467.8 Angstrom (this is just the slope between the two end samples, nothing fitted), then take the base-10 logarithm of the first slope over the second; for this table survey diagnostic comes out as 1.1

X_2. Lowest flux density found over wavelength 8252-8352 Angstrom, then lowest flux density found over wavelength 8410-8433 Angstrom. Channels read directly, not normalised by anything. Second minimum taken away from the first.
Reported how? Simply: -0.42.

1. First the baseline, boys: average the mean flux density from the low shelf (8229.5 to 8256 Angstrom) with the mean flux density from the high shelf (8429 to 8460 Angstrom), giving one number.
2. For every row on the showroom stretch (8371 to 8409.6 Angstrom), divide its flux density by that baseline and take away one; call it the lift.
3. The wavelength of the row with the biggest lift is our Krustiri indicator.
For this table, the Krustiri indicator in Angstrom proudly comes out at 8403.75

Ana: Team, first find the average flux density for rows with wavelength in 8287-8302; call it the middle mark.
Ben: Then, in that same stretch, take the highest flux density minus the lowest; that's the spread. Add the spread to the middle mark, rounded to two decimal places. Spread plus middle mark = 9.22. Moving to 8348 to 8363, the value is 9.29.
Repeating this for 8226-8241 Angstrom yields 9.29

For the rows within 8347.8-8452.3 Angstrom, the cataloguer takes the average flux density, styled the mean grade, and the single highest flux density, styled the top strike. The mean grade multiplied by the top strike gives 80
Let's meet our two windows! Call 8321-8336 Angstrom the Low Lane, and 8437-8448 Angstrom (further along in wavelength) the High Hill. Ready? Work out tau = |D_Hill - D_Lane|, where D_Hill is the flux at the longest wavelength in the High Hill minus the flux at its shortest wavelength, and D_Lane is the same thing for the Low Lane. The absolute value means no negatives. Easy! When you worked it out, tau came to 0.37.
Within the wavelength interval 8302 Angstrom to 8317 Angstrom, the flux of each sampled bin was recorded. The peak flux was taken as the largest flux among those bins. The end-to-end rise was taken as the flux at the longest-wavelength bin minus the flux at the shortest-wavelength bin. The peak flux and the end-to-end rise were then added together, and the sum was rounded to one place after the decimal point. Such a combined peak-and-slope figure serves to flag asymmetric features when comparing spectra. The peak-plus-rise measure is 8.9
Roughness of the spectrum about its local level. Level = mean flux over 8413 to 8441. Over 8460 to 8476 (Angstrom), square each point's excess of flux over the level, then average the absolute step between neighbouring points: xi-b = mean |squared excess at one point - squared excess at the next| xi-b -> 0.05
